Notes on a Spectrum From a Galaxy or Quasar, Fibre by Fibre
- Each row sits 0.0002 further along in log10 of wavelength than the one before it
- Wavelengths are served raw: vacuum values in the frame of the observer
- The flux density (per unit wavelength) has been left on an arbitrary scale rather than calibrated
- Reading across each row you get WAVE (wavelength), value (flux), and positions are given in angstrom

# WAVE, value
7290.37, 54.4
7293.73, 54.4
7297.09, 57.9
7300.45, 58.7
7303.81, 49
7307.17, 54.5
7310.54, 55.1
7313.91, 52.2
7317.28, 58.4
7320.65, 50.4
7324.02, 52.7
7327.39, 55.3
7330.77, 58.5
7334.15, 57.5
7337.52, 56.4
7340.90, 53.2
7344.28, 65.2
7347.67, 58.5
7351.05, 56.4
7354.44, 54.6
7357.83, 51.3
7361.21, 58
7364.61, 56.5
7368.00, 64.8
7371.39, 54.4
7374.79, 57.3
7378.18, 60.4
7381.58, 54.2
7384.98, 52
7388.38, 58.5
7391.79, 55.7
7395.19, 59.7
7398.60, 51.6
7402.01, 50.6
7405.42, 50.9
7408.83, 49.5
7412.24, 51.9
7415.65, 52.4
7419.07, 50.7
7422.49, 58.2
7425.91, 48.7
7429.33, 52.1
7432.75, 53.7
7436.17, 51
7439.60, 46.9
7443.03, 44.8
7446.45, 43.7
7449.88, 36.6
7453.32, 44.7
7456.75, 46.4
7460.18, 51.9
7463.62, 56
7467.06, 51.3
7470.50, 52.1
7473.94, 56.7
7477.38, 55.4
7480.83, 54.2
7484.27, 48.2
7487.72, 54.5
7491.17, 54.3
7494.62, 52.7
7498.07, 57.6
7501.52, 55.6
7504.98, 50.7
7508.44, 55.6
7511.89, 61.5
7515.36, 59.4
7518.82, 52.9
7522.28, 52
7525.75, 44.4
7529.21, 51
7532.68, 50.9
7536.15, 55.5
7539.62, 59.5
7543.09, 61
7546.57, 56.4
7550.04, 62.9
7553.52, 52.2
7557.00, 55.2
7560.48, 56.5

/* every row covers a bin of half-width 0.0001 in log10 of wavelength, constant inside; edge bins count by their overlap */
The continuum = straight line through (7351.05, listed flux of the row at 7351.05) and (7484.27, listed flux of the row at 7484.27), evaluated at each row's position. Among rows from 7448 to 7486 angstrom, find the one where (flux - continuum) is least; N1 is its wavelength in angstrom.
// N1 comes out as 7449.88 angstrom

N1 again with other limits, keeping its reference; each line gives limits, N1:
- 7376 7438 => 7408.83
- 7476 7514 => 7484.27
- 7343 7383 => 7357.83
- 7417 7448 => 7446.45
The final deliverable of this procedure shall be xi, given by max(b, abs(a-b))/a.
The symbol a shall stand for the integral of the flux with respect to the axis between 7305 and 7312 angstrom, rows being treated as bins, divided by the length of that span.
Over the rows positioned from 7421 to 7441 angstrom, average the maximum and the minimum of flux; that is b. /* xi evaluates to 0.966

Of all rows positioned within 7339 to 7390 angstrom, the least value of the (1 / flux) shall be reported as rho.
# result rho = 0.0153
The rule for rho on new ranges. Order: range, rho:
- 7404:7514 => 0.0163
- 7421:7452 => 0.0172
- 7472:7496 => 0.0176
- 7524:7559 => 0.0159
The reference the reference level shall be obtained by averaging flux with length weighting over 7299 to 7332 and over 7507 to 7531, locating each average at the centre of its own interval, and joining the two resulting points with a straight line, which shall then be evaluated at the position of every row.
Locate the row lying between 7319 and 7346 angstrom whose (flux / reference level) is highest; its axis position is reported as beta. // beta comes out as 7344.28 angstrom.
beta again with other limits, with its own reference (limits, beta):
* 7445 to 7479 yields 7473.94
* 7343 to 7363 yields 7344.28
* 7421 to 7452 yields 7422.49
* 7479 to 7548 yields 7511.89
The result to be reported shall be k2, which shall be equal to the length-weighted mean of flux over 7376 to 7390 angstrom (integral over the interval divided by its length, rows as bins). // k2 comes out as 56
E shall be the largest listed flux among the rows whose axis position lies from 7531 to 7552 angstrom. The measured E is 62.9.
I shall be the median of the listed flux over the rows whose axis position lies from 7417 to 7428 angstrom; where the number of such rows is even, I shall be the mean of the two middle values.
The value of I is 50.7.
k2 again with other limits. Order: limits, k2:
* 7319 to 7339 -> 55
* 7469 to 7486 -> 53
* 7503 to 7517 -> 57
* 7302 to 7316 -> 53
